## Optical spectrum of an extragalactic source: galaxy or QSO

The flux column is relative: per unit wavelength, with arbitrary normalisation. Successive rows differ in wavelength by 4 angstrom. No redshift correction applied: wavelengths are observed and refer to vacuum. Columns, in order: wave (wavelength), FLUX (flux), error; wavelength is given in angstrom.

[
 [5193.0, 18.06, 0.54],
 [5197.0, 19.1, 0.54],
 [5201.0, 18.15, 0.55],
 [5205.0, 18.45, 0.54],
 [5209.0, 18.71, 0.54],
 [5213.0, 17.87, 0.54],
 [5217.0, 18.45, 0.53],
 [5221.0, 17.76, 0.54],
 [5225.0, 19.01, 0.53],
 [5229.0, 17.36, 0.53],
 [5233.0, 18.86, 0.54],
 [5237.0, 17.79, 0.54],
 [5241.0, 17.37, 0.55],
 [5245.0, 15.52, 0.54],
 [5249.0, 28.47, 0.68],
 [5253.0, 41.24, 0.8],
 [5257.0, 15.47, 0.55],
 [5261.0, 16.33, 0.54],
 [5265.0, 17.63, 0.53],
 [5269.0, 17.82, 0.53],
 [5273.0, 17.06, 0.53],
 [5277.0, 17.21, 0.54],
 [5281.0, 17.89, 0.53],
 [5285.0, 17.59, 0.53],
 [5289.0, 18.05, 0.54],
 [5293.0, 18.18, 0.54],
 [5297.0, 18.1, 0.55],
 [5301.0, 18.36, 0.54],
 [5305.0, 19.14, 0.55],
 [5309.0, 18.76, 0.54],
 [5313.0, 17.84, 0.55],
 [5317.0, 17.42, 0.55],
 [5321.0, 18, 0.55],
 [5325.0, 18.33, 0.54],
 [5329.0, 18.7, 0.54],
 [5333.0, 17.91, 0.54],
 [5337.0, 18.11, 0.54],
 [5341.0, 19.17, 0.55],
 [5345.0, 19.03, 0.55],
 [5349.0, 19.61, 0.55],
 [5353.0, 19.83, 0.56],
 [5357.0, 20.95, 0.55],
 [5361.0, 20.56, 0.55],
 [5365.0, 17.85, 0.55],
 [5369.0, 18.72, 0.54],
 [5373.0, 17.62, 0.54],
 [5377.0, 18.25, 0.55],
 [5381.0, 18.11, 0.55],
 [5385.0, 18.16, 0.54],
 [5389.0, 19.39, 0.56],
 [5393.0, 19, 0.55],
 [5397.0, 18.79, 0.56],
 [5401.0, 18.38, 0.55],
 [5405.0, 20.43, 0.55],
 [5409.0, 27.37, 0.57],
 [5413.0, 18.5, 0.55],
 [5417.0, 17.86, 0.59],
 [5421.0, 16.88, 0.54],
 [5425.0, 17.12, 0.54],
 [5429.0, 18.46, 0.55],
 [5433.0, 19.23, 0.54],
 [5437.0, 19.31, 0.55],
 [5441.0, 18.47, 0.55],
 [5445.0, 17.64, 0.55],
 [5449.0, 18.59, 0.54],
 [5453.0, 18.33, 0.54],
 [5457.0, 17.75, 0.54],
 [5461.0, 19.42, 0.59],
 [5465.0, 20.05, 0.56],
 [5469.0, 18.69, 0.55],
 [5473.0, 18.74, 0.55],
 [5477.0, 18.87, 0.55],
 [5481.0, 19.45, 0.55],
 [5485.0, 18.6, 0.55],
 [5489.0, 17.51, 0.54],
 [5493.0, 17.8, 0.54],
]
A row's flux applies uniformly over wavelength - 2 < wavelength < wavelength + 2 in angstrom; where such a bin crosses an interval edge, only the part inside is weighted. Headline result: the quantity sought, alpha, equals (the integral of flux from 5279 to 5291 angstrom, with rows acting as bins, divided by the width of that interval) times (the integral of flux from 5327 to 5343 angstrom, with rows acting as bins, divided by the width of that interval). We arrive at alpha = 330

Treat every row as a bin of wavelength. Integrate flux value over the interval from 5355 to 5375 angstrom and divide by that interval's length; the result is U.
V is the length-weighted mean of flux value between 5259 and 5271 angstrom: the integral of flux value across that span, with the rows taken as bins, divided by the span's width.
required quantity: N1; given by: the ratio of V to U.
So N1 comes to 0.90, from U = 19.1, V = 17.3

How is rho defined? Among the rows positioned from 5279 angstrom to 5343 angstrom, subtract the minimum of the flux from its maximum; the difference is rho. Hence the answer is 2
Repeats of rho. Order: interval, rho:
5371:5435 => 10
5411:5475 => 3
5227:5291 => 26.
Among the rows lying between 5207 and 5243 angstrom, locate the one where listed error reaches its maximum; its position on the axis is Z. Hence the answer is 5241.0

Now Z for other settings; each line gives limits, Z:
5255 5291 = 5257.0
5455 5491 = 5461.0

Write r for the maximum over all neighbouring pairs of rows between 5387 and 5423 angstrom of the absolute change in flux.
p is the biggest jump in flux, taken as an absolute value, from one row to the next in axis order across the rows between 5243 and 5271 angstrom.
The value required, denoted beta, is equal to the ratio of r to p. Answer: 0.3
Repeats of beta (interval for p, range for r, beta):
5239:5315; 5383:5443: 0.3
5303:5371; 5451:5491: 0.6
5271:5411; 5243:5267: 3.7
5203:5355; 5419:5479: 0.1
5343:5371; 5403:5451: 3.3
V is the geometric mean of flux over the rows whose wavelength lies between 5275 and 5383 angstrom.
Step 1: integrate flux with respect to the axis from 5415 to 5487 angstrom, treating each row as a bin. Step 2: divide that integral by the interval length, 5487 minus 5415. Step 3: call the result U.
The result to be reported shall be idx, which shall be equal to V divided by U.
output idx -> 1.00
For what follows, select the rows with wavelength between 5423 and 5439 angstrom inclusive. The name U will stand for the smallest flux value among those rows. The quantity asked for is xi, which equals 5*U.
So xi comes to 85.6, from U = 17.12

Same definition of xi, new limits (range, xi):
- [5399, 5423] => 84.4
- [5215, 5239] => 86.8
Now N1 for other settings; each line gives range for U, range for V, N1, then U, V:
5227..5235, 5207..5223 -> 1.00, 18.1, 18.2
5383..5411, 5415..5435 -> 0.89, 20.2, 17.9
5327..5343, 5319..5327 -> 0.98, 18.5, 18.2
